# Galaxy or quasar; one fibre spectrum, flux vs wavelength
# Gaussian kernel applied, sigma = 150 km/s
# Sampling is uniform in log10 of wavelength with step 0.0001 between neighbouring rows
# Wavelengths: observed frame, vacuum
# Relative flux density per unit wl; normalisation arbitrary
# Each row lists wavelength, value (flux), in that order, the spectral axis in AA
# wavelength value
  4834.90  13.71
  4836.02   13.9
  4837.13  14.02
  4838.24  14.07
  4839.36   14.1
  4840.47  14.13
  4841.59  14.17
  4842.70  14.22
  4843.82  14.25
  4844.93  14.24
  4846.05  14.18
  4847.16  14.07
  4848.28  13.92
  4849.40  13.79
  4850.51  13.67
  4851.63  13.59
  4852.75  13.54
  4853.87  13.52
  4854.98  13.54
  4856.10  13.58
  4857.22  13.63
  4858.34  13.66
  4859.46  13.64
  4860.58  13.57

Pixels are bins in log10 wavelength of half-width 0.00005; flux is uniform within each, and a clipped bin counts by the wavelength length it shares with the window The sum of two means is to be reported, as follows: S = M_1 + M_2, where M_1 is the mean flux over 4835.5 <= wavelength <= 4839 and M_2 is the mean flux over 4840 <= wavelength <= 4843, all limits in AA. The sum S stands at 28.2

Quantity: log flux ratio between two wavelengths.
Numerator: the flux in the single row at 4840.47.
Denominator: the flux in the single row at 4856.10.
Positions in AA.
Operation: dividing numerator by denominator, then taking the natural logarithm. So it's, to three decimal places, 0.040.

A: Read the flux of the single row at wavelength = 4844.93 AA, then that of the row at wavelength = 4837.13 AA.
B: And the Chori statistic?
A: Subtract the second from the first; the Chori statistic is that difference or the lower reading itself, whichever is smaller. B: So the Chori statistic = 0.2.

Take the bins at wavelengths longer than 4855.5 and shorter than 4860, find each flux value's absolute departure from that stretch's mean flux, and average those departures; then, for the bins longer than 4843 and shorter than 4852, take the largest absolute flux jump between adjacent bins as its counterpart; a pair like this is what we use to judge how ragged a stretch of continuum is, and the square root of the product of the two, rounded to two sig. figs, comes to 0.060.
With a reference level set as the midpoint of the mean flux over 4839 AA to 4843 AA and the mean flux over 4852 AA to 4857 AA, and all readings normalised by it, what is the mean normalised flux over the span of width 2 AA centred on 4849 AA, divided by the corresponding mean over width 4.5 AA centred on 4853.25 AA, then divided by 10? 0.1023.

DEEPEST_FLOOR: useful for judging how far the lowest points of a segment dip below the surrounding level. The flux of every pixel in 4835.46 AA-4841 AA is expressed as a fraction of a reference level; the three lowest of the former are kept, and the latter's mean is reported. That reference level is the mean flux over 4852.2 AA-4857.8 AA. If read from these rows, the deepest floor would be 1.03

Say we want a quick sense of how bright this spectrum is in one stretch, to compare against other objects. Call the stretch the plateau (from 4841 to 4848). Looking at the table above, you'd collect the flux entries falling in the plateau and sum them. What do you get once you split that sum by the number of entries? 14.2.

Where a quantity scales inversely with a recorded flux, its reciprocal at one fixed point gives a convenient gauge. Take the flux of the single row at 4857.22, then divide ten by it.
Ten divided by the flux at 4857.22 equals 0.734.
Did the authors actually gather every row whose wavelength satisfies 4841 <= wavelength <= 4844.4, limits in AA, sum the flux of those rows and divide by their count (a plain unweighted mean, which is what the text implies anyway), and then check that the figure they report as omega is 14.2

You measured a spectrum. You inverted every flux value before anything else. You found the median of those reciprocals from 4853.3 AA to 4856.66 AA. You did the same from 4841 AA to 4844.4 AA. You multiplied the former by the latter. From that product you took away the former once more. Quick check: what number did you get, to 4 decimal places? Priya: -0.0687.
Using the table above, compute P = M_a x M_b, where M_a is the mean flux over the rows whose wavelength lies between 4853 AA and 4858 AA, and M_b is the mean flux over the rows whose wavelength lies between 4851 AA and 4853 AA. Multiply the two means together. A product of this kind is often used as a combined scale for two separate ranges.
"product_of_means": 184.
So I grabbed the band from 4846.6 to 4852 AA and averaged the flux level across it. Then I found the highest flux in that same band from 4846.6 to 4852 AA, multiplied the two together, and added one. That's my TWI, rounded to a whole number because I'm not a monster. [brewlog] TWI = 195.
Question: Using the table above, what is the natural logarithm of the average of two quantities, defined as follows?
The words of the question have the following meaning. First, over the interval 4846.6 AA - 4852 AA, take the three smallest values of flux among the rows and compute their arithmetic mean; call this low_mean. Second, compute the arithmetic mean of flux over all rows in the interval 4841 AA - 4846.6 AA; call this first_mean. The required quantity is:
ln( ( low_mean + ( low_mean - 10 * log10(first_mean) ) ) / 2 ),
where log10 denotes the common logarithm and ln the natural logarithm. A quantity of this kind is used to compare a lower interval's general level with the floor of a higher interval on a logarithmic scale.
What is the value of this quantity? 2.07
